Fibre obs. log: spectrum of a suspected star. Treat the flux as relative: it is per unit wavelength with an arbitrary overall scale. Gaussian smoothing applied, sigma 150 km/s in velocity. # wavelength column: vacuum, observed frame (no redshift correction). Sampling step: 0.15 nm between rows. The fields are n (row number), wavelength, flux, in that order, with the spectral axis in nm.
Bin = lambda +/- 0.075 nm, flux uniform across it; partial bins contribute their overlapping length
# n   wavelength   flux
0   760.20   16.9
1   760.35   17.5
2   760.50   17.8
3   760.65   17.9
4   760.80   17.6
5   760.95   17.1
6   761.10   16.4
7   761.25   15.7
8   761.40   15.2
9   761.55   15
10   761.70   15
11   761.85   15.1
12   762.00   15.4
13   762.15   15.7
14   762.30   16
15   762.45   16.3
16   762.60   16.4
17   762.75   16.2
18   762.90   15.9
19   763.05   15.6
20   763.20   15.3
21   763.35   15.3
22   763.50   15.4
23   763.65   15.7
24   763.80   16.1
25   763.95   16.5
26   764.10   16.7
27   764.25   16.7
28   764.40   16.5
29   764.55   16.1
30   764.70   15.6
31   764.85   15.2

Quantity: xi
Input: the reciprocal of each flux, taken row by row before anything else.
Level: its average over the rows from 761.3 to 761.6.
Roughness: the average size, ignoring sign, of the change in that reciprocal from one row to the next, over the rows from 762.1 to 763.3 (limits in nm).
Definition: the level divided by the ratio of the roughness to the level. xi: 4.3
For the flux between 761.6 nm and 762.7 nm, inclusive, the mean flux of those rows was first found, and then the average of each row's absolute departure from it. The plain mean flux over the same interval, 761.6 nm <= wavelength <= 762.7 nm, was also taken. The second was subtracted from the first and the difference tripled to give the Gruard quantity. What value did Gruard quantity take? -45.7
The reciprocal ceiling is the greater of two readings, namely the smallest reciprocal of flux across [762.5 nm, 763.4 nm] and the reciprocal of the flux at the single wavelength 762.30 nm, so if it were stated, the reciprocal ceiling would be 0.0625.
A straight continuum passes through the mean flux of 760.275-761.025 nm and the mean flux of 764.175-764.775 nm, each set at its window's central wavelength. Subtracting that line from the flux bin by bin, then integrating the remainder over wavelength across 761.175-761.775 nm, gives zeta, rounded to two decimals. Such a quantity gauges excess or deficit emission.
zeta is -1.24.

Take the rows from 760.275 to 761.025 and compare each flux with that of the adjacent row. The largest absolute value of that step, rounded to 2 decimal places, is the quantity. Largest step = 0.50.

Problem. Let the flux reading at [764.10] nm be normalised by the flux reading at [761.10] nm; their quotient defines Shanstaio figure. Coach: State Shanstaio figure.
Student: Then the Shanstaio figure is 1.02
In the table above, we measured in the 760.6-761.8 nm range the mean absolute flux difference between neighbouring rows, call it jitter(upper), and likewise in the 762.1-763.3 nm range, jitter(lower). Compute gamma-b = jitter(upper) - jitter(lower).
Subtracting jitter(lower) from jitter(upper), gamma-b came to 0.16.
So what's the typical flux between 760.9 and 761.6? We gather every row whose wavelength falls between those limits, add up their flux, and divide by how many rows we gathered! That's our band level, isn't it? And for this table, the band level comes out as 15.9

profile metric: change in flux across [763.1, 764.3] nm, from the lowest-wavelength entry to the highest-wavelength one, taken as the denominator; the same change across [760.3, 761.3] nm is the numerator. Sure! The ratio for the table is -1.3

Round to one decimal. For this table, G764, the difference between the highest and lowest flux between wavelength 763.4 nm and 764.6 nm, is 1.3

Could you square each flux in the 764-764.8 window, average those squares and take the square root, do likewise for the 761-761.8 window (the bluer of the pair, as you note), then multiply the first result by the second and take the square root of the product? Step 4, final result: 15.9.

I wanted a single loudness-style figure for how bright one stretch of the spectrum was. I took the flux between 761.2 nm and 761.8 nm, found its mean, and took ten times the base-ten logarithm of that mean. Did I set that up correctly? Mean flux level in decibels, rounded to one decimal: 11.8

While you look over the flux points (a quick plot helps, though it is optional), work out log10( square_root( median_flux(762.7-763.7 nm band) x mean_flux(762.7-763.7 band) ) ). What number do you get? 1.19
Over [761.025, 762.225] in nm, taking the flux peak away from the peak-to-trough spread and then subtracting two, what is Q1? -17.0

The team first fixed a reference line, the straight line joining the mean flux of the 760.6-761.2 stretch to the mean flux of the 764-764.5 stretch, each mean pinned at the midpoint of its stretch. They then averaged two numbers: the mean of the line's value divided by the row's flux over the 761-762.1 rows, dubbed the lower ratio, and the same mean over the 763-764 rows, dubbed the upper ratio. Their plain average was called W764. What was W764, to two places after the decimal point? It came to 1.09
